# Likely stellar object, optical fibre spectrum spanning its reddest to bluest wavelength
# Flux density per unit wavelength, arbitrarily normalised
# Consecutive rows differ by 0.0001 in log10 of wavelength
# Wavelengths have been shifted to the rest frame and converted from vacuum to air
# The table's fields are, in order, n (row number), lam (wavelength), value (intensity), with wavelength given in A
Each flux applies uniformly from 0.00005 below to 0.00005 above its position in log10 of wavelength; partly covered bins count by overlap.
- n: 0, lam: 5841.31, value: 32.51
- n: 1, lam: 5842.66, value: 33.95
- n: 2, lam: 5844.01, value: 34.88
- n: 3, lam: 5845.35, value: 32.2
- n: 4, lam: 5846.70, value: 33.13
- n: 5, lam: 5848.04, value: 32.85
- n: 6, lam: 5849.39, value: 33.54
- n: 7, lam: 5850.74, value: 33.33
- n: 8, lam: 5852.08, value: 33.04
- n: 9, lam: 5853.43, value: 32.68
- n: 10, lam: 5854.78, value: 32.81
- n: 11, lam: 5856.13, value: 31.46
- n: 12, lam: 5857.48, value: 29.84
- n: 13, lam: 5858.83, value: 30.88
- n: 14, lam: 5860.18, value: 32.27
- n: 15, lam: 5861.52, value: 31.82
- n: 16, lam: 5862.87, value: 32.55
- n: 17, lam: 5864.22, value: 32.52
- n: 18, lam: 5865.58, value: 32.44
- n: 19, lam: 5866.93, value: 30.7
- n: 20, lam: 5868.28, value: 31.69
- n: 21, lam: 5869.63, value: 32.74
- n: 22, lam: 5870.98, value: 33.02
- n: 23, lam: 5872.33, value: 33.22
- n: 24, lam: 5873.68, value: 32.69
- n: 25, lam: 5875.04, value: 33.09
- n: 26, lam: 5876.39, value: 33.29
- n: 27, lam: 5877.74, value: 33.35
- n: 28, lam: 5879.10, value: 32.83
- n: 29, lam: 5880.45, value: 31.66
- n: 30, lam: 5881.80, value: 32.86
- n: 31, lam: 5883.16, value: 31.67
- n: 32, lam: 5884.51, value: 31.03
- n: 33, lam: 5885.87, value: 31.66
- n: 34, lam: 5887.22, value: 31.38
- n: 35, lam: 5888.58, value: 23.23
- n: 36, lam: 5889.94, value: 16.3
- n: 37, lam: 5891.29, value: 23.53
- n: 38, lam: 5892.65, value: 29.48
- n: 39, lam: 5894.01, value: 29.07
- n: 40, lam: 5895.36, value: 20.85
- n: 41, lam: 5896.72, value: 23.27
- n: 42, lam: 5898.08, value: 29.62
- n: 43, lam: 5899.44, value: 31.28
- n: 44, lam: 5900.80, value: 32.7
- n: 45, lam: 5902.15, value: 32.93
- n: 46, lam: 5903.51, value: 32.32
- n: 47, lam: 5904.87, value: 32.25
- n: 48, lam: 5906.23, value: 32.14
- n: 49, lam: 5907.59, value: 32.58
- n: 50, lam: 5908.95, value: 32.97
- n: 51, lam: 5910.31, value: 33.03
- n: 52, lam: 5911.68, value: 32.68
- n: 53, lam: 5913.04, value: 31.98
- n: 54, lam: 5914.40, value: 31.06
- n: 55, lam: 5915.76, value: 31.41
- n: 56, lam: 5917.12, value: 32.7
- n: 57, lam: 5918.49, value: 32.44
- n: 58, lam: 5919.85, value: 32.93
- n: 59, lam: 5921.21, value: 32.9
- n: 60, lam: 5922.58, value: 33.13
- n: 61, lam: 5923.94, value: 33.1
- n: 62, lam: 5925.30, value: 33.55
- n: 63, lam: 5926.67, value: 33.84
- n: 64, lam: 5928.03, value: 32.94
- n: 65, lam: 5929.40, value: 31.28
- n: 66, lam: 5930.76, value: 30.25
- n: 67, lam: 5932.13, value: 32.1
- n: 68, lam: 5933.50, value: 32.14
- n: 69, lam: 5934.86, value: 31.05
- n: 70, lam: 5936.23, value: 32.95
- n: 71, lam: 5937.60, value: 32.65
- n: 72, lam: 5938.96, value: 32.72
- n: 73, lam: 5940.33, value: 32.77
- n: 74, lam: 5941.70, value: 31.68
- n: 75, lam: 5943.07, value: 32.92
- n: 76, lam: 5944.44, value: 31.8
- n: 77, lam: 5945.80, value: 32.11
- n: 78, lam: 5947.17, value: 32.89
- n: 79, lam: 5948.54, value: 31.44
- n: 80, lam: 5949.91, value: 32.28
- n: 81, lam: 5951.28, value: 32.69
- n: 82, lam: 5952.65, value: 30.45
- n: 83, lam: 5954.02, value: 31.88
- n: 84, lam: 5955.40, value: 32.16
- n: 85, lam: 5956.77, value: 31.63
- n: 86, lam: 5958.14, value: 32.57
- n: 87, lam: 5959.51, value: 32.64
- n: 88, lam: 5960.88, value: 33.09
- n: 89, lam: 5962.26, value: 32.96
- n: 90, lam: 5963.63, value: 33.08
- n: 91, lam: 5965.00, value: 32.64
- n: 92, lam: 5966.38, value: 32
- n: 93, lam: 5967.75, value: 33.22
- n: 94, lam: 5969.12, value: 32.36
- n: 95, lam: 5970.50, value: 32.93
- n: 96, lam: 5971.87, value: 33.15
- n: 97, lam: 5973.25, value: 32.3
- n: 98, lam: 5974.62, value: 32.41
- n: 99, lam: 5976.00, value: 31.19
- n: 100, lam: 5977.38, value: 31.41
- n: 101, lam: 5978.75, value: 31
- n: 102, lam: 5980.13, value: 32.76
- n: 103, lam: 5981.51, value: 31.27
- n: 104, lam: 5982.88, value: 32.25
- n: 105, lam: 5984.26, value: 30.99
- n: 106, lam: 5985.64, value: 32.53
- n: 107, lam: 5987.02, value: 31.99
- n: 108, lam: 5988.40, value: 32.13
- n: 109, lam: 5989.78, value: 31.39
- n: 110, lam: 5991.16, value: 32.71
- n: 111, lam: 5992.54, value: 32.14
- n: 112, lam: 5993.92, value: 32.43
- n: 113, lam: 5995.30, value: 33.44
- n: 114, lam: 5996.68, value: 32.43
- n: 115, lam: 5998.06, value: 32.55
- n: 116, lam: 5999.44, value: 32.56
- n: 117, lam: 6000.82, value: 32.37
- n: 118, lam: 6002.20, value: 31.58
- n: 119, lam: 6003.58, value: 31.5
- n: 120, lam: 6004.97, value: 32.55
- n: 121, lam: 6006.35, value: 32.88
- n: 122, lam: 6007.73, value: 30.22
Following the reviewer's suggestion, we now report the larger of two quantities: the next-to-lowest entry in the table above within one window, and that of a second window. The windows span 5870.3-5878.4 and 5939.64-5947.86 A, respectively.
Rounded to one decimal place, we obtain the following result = 33.0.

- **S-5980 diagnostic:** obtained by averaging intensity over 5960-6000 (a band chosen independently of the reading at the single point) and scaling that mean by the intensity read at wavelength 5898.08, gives 957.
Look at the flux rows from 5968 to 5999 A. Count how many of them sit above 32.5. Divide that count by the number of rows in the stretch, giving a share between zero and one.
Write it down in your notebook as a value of 0.32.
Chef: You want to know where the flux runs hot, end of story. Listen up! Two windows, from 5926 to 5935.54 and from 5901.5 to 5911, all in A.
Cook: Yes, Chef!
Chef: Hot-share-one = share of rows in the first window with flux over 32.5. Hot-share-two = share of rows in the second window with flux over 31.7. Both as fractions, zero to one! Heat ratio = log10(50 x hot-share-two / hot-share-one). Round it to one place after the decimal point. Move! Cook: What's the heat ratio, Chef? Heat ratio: 2.2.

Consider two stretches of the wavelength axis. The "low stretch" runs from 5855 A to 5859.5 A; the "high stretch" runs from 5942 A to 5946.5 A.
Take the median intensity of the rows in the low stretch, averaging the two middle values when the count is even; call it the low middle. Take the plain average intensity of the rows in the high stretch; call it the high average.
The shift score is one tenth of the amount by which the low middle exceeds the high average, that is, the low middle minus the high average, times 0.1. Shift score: -0.14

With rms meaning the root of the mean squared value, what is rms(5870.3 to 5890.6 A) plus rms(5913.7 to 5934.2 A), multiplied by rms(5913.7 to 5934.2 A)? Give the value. 2057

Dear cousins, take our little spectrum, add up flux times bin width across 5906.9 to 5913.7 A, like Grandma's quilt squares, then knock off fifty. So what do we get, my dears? 172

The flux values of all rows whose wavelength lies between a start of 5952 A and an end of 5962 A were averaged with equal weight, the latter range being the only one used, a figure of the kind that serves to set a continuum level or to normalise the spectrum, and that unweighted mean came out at 32.1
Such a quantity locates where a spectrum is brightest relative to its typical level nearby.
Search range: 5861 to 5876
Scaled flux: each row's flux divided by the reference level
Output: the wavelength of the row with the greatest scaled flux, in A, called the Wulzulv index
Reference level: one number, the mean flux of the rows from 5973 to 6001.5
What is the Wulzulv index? 5872.33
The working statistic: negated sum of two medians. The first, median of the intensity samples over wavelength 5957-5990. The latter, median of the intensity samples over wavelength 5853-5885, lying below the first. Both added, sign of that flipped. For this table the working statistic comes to -64.9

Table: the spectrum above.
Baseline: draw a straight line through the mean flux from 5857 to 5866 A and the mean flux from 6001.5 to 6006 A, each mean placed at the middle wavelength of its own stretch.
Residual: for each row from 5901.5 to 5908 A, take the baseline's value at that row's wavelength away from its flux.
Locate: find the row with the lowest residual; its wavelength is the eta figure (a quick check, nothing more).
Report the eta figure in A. 5906.23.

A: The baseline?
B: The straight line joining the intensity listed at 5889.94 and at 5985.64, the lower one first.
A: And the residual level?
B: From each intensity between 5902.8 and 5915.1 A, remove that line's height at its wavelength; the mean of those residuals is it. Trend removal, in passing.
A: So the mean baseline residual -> 13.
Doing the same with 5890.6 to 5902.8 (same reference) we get 11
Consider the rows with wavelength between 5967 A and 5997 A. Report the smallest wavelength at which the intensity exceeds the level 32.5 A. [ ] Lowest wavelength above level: 5967.75 A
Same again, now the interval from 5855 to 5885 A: 5862.87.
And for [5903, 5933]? 5907.59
